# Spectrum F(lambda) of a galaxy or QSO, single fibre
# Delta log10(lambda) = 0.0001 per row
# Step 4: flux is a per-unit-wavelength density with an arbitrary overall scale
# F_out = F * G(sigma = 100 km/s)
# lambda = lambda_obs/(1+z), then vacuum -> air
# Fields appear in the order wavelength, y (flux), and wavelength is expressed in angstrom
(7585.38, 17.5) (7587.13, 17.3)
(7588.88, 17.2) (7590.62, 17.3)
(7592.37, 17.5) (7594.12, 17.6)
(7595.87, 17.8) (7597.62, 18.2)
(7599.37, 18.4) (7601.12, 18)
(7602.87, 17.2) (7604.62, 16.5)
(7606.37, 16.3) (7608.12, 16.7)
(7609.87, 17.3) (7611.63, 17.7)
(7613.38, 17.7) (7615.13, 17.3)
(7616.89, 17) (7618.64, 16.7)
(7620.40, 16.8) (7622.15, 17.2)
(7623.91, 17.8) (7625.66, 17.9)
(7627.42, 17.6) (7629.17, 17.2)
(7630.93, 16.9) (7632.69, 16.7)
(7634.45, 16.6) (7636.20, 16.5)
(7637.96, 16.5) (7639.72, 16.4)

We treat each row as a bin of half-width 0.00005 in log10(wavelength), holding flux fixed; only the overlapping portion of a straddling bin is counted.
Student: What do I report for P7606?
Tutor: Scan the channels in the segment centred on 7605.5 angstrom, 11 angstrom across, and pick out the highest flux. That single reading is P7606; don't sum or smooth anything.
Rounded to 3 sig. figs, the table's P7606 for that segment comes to 18.0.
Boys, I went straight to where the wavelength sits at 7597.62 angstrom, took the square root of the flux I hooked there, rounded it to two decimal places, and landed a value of 4.27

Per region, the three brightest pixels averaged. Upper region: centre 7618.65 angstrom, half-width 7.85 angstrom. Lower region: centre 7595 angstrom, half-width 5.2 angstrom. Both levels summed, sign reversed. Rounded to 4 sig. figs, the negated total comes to -35.93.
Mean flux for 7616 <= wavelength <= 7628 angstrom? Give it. 17.3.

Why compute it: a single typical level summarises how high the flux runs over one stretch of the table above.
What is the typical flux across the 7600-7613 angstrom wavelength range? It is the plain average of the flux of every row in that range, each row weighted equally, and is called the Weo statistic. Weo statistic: 17.1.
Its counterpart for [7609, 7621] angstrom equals 17.2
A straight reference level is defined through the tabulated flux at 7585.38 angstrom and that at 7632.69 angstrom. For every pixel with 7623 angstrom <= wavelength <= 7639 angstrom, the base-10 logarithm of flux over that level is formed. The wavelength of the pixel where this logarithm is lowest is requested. 7636.20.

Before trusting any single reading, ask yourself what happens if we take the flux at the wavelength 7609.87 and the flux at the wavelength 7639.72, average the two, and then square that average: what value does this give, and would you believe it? 284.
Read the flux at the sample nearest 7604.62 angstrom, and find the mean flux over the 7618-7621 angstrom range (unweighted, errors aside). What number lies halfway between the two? 16.6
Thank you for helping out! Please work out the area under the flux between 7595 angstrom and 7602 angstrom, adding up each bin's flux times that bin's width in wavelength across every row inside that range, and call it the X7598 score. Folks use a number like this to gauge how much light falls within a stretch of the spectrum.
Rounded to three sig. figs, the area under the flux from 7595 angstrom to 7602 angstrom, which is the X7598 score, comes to 127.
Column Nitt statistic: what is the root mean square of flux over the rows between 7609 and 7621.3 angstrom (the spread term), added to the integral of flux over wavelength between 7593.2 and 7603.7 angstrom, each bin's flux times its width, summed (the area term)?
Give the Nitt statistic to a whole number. 205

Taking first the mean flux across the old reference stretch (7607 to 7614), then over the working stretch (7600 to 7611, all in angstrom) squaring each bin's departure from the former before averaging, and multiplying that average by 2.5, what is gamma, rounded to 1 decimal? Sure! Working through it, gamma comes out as 1.1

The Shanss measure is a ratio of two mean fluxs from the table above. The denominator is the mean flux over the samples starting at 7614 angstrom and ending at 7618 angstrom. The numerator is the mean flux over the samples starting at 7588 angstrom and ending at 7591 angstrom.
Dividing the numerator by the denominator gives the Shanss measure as 1.006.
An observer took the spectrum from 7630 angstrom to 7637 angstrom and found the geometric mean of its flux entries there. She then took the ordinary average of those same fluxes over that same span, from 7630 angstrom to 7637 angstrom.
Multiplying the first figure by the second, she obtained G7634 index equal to 278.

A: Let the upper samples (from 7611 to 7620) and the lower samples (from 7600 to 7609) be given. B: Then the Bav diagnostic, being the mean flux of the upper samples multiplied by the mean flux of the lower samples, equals 293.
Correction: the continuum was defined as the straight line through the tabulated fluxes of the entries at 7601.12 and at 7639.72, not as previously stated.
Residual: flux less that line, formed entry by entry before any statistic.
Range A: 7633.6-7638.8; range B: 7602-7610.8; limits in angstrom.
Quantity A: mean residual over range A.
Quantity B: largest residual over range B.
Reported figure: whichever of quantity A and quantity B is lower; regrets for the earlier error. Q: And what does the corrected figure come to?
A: -0.34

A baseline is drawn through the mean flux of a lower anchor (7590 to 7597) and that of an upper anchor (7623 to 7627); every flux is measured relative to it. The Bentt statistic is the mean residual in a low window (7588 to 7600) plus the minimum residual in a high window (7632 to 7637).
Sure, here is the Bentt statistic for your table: -1.3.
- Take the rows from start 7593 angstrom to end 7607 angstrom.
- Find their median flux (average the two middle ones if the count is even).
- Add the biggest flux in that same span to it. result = 36.1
